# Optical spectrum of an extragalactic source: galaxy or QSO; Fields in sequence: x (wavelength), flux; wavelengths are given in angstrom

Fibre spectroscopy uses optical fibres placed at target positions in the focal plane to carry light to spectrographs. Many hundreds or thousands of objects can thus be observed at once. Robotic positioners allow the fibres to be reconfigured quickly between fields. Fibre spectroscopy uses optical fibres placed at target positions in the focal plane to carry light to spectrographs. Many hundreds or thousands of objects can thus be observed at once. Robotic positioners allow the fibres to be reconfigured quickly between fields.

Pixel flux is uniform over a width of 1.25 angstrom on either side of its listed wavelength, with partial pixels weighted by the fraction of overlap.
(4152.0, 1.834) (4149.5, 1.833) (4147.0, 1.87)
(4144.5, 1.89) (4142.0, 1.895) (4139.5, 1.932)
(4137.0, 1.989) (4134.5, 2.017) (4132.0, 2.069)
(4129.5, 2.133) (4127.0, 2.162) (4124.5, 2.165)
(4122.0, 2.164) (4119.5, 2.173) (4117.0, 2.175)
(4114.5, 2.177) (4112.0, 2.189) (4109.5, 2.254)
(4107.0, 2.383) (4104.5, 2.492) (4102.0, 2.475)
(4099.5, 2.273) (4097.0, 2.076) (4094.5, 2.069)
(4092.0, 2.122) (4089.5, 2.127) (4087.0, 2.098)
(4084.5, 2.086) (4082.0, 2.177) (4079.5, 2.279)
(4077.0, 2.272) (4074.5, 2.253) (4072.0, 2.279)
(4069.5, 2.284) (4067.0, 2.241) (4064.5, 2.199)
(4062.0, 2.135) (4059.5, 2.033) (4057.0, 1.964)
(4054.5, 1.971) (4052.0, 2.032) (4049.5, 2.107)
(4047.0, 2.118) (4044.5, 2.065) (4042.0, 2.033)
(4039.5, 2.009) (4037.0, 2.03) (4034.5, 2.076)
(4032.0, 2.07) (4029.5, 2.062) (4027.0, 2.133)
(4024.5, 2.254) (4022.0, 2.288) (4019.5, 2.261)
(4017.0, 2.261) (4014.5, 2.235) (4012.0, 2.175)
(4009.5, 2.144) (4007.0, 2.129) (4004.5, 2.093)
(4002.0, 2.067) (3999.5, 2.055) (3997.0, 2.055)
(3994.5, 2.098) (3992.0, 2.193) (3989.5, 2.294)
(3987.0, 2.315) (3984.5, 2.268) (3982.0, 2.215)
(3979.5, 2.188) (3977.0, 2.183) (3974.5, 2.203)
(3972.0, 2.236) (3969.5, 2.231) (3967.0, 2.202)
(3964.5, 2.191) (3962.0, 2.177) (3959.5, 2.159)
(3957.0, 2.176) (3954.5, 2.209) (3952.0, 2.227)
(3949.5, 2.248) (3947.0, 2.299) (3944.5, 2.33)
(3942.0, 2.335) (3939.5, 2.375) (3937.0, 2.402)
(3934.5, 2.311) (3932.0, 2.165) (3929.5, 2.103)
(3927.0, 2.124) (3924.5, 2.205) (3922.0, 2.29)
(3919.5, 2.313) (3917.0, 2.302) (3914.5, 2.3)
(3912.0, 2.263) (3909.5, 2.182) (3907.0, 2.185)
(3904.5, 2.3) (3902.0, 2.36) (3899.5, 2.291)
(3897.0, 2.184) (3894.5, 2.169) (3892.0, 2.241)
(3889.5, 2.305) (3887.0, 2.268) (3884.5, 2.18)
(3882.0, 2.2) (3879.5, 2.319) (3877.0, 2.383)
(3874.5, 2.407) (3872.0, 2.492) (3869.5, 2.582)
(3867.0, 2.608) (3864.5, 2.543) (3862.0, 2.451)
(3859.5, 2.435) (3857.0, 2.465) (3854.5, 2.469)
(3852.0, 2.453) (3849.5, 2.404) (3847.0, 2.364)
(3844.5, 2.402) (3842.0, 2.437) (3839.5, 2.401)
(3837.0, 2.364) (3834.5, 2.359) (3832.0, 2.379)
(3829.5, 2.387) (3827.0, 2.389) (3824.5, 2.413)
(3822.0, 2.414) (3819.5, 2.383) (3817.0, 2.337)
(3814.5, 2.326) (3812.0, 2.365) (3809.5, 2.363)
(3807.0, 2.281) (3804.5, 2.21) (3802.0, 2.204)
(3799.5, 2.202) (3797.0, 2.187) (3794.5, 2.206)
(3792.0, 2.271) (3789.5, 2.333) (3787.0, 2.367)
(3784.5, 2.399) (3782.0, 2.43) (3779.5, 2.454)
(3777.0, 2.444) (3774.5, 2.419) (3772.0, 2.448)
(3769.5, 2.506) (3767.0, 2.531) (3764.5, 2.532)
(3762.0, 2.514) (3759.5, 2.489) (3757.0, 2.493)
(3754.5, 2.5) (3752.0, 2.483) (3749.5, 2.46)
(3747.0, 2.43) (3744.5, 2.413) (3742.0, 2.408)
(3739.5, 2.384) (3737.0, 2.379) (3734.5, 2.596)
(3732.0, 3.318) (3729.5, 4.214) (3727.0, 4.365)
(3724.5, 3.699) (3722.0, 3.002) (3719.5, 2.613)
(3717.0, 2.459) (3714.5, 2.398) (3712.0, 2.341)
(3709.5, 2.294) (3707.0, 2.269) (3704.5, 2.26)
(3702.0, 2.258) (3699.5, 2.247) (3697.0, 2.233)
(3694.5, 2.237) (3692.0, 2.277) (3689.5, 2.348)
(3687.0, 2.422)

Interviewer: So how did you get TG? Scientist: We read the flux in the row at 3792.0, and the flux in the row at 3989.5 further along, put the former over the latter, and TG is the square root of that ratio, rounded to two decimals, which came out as 0.99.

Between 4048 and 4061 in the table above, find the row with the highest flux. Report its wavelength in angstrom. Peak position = 4049.5 angstrom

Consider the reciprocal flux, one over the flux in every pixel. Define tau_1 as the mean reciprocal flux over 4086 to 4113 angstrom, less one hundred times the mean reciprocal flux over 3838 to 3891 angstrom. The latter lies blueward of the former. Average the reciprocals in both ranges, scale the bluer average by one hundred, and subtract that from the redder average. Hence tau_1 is -41.2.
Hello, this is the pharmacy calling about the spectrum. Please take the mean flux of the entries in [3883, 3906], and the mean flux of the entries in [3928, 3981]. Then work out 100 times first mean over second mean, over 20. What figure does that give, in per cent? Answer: 5.0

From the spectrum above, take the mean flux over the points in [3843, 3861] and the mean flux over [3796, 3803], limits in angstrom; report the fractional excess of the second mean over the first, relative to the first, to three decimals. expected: -0.095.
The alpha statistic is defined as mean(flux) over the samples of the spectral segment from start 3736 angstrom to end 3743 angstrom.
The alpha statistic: 2.39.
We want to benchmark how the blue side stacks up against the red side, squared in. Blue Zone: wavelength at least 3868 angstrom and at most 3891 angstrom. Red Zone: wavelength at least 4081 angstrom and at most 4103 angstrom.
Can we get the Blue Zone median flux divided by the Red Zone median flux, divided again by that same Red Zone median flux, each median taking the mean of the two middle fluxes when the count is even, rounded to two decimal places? 0.52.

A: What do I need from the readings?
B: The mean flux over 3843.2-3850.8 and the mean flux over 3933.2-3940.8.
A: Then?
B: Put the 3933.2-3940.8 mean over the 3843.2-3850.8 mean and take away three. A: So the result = -2.01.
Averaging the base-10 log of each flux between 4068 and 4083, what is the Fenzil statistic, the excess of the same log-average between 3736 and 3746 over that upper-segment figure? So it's 0.026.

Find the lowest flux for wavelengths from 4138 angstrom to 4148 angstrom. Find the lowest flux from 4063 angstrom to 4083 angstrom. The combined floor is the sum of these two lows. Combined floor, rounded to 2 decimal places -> 4.05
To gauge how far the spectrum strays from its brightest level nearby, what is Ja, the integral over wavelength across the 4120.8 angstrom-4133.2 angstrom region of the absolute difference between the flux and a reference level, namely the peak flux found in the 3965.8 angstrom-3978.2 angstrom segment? 1.2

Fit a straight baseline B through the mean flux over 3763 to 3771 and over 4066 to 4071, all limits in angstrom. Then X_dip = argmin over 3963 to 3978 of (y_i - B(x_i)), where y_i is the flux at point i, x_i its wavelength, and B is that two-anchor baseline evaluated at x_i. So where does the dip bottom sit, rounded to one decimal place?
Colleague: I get 3964.5 angstrom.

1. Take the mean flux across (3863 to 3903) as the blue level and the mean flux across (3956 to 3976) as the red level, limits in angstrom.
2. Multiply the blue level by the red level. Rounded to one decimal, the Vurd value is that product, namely 5.2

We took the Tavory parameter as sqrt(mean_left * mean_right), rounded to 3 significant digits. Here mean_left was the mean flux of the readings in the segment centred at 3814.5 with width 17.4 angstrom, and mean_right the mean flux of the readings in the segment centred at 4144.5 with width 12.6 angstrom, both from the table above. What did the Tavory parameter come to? 2.11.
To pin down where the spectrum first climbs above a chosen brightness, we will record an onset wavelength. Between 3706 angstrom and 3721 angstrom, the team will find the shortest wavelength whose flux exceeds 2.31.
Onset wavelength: 3712.0 angstrom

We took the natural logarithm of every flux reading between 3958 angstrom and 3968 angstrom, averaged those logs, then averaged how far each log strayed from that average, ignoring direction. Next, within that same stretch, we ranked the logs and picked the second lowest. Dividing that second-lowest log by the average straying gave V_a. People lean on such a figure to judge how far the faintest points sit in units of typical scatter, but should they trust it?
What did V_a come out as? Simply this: 119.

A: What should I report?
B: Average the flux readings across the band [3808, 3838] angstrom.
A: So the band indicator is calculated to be 2.37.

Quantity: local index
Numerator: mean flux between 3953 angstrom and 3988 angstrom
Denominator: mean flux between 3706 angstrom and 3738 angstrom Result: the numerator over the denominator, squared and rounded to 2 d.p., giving 0.57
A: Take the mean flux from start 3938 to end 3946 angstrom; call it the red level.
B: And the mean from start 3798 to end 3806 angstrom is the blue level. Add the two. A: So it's 4.55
